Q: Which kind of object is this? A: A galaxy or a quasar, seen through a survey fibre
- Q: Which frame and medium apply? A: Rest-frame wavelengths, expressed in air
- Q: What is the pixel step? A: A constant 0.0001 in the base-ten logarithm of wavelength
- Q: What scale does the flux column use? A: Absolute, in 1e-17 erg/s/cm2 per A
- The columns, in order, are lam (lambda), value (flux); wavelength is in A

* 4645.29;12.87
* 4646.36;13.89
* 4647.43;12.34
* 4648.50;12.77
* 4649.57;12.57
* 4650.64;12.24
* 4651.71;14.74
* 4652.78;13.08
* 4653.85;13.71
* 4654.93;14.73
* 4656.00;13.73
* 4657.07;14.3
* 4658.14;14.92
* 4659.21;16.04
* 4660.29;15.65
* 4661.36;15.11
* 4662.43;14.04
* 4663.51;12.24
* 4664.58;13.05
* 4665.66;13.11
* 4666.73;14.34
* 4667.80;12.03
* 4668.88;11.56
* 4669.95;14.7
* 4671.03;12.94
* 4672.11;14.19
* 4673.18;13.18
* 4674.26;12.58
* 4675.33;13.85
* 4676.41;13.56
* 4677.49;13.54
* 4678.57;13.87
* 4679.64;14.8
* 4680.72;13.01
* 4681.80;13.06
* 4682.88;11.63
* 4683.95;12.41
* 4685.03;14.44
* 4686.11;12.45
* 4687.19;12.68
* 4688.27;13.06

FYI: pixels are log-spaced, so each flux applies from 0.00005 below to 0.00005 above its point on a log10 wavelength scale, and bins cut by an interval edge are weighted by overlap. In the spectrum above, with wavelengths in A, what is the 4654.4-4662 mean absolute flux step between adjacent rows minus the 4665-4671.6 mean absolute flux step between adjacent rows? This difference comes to -1.1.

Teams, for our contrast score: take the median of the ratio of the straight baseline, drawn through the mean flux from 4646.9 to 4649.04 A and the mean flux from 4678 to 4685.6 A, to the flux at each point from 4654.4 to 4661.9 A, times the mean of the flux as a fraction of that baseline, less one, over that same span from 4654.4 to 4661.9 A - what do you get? 0.14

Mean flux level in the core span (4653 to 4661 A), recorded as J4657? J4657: 14.7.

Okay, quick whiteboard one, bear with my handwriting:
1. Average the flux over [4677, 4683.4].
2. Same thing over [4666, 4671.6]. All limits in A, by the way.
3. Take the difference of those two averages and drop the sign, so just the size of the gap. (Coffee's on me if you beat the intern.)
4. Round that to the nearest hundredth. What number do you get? 0.20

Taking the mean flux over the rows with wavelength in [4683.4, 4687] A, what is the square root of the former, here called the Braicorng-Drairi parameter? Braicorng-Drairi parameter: 3.62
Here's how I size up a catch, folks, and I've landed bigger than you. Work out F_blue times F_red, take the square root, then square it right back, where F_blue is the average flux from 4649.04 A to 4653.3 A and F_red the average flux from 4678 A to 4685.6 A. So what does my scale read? 175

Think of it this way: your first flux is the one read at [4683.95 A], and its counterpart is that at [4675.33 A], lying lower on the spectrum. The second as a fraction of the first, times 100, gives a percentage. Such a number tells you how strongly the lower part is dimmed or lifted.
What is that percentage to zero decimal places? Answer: 112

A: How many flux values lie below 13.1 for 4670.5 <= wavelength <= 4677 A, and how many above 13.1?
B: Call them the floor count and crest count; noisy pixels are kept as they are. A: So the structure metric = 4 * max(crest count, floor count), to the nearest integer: 16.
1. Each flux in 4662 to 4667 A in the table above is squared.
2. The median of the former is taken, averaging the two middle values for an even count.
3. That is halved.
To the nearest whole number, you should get 86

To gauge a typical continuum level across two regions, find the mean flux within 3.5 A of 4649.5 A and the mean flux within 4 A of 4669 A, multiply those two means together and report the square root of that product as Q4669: 13.2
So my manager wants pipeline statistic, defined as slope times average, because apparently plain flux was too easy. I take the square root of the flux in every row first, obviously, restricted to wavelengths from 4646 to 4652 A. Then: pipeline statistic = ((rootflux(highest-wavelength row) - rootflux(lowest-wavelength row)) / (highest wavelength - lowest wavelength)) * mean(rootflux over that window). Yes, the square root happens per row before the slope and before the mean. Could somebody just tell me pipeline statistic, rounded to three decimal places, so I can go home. 0.076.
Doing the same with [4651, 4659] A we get 0.014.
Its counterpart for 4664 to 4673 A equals 0.075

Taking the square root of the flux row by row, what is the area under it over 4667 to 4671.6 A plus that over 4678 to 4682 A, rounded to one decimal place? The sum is 31.3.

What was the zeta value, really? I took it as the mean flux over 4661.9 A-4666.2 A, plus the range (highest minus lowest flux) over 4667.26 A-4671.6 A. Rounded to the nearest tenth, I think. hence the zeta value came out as 16.2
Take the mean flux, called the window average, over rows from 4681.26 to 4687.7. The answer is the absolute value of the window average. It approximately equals 12.8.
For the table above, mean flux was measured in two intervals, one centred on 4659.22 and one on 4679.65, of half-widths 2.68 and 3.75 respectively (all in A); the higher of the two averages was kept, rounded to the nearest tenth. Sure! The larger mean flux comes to 15.2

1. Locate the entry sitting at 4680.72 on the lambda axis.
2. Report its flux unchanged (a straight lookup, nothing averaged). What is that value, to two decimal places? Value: 13.01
